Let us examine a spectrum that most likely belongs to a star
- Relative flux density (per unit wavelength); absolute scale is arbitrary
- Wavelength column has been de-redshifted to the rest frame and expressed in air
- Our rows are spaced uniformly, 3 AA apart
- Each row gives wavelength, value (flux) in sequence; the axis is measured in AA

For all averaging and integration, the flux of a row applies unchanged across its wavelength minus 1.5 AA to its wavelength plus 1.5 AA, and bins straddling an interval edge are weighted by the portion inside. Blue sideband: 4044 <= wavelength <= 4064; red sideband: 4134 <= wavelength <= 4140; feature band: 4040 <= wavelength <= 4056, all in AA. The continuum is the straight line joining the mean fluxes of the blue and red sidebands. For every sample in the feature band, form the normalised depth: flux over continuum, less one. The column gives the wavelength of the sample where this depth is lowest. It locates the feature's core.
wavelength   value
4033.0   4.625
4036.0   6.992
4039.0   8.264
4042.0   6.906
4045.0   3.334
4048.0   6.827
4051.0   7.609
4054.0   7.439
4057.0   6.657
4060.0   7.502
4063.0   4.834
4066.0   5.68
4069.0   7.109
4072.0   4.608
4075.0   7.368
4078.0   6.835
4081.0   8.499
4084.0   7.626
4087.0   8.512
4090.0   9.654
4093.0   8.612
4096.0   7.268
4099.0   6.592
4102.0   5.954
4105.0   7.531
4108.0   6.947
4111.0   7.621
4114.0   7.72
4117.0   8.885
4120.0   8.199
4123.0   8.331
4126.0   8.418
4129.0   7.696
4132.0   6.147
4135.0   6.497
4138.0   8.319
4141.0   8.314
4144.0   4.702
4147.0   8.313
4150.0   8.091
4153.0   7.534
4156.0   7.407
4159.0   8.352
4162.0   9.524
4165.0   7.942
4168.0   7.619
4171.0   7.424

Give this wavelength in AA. 4045.0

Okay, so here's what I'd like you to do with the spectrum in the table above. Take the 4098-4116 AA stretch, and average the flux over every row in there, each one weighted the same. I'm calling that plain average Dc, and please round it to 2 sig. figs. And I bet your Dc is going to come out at 7.1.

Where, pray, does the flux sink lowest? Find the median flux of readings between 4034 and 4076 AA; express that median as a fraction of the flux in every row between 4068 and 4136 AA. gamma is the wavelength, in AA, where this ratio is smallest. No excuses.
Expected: 4090.0 AA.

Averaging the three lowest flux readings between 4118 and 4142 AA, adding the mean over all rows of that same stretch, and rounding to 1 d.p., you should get 14.5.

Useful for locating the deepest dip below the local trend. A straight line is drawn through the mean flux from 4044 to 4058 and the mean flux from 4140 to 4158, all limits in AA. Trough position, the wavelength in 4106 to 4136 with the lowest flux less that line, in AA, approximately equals 4132.0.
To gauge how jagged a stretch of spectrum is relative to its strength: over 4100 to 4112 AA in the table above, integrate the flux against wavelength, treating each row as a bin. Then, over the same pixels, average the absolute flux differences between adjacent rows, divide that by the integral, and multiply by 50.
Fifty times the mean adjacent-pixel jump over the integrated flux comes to 0.56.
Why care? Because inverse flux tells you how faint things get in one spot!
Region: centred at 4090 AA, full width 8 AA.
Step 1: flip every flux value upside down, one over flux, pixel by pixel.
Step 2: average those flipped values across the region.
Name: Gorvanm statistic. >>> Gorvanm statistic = 0.112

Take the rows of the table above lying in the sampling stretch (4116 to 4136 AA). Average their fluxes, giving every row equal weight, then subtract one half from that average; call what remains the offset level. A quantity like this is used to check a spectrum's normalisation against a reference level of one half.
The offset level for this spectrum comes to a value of 7.24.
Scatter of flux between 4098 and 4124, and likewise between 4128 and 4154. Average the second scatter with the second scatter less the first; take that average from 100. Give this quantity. 99.2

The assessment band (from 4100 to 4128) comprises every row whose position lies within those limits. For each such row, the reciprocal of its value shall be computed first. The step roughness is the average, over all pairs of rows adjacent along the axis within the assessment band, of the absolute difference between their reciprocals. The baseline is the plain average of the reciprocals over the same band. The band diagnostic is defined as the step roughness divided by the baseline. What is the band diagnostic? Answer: 0.086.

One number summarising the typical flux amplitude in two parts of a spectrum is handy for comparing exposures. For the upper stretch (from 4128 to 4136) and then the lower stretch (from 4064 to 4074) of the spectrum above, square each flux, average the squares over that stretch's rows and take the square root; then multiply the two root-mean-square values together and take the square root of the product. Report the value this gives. 6.3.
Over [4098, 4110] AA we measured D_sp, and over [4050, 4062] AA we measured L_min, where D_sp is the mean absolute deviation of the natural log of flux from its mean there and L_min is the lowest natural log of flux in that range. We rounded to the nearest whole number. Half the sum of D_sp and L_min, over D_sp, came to 14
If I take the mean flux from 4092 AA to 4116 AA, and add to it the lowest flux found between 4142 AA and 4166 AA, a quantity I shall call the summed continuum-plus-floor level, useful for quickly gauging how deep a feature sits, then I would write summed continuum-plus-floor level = 12.0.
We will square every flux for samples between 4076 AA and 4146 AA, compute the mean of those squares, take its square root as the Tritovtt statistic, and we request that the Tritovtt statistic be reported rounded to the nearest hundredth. 7.68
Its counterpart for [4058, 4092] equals 7.27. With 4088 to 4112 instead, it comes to 7.60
